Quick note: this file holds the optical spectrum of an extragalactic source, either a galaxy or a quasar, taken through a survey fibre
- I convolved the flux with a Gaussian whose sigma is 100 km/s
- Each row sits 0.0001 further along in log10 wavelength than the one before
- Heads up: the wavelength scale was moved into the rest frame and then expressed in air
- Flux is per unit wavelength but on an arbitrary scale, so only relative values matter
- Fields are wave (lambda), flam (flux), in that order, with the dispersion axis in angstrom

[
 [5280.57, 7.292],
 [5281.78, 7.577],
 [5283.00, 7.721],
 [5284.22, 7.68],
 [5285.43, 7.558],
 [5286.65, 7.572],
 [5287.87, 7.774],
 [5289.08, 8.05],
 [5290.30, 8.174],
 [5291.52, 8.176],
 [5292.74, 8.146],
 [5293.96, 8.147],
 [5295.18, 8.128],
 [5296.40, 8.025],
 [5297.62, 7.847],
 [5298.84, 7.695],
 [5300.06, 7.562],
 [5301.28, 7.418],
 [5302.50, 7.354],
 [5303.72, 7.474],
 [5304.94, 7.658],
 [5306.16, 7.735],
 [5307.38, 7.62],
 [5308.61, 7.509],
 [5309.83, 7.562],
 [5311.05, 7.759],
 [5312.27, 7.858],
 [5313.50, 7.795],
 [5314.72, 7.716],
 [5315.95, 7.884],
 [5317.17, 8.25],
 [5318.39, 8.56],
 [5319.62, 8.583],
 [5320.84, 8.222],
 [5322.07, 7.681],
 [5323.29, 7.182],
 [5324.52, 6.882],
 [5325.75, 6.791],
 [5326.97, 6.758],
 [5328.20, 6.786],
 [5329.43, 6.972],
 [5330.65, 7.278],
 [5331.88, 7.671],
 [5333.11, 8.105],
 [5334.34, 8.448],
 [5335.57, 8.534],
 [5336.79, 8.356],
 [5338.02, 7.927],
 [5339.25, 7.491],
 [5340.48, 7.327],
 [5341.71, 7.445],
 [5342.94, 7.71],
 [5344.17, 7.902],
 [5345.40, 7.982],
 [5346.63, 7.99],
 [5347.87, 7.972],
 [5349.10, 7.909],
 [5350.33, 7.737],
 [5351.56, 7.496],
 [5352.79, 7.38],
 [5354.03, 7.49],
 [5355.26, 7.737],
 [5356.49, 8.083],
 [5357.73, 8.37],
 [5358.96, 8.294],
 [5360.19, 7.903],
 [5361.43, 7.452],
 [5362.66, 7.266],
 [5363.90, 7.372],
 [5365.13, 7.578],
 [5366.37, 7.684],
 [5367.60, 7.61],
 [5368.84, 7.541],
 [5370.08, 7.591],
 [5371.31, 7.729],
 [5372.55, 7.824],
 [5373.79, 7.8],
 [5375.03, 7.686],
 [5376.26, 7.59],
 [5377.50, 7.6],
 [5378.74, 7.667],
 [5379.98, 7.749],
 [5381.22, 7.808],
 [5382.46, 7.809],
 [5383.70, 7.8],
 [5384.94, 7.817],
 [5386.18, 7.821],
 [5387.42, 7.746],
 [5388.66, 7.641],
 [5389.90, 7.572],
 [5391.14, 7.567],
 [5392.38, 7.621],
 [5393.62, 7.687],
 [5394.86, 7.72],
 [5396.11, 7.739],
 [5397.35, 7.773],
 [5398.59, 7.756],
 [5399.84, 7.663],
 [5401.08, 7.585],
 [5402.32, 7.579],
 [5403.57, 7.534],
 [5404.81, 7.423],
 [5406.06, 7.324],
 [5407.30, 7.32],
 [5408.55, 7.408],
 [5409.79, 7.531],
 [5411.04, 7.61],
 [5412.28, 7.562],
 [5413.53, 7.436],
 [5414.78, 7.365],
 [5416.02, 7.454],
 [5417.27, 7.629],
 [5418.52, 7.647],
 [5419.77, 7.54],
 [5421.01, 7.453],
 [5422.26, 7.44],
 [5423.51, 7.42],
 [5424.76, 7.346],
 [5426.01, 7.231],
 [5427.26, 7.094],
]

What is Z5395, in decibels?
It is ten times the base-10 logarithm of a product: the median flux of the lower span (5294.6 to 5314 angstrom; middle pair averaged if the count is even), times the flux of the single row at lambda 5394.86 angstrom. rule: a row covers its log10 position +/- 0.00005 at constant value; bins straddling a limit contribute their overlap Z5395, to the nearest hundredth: 17.73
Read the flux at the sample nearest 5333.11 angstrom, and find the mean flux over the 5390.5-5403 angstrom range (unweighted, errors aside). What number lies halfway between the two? 7.89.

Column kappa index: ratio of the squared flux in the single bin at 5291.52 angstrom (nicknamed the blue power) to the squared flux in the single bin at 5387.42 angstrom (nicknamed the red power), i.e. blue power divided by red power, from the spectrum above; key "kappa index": 1.11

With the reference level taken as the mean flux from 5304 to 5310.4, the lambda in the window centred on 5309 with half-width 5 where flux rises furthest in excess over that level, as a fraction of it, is 5312.27 angstrom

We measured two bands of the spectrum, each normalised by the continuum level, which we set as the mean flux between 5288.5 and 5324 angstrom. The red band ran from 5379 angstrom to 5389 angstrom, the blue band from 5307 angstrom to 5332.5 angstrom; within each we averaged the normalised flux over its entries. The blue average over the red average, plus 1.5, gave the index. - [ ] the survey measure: 2.476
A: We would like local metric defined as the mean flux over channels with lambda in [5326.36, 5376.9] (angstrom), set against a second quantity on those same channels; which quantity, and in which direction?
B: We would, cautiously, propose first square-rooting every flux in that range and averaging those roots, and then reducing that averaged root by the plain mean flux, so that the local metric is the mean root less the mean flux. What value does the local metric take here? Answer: -4.93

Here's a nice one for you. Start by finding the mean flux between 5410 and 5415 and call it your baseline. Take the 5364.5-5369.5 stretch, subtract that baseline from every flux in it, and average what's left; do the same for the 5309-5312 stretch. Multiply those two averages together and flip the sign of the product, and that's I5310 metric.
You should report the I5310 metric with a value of -0.018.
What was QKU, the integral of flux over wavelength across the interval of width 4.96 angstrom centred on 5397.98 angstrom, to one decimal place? 38.4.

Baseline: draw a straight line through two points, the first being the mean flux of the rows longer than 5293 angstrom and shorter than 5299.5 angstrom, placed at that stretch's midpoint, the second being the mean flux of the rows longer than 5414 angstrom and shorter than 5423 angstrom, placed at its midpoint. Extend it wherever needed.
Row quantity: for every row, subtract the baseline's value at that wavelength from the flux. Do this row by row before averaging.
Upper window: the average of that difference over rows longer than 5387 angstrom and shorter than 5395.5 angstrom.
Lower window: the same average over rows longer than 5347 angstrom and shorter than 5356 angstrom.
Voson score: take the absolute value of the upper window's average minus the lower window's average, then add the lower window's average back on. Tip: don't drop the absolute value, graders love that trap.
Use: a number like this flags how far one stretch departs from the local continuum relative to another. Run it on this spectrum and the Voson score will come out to 0.04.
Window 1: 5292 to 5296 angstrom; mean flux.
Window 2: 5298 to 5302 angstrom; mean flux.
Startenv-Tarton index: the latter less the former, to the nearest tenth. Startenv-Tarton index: -0.6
